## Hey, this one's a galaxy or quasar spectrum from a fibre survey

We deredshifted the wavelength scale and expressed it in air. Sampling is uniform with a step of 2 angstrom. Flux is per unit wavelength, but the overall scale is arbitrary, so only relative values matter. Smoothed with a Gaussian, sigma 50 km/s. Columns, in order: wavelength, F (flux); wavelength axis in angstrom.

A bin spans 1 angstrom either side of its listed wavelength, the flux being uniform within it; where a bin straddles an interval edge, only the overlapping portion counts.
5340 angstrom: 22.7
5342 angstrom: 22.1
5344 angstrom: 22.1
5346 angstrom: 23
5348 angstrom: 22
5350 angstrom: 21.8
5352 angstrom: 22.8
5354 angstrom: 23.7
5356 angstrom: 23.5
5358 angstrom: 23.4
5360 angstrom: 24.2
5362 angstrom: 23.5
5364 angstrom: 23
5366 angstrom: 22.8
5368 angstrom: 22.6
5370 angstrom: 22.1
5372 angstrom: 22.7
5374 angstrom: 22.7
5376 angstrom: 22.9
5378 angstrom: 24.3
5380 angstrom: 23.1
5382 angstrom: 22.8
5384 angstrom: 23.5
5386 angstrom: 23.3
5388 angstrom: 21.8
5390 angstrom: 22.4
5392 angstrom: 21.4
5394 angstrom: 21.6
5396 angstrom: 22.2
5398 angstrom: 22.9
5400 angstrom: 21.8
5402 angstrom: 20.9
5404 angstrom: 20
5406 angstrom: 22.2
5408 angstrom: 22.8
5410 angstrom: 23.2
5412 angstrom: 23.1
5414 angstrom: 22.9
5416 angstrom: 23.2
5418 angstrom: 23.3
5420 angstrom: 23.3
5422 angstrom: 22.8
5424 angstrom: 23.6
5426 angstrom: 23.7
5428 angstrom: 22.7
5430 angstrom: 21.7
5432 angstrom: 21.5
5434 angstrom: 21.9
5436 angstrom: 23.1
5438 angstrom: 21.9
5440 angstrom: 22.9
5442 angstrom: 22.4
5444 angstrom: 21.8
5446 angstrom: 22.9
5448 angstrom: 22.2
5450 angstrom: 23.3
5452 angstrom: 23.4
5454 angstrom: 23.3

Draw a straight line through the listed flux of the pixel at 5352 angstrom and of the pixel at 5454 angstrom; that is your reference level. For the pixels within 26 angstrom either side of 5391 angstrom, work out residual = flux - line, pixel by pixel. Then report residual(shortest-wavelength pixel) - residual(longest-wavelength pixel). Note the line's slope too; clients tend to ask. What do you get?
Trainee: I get -0.15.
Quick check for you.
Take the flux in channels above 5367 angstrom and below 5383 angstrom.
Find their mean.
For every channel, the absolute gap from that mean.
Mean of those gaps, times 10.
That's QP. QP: 4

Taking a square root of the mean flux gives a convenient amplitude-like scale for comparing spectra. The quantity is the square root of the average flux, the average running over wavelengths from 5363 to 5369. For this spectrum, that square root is 4.77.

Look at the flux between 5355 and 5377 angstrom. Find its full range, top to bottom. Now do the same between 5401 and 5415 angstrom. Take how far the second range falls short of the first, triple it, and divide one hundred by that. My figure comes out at -30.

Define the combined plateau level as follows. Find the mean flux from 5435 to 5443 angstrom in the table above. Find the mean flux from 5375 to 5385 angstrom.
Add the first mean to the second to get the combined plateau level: 45.9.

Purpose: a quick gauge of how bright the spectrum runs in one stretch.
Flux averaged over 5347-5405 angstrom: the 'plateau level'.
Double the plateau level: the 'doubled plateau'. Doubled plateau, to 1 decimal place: 45.2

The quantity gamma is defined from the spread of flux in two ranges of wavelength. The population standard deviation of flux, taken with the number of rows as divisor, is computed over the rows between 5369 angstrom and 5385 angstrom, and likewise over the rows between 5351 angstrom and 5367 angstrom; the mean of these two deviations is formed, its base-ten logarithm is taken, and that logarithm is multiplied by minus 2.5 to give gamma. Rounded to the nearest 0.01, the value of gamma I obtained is 0.69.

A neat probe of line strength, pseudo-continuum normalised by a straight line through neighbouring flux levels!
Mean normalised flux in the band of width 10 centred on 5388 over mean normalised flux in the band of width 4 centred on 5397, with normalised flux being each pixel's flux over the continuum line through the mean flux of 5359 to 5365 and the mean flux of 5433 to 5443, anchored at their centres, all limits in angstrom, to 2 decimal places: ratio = 0.99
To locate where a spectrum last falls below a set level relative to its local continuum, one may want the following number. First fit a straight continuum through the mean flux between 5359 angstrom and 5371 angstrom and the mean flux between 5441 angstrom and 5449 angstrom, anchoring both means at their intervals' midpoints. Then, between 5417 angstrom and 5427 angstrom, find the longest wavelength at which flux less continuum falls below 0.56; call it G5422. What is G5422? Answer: 5422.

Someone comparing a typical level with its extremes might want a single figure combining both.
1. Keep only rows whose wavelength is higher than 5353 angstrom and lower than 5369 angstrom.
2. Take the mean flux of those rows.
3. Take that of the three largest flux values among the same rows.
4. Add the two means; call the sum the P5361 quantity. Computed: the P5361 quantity 47.1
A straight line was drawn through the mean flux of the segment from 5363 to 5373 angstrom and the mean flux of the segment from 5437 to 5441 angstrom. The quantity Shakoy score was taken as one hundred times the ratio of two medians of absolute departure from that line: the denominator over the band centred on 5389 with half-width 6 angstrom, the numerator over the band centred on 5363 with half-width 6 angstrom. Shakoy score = 64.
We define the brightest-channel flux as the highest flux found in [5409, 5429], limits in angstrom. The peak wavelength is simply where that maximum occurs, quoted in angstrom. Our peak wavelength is 5426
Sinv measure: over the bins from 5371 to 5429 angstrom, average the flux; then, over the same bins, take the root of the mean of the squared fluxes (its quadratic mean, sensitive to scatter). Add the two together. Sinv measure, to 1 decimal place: 45.3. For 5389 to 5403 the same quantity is 43.8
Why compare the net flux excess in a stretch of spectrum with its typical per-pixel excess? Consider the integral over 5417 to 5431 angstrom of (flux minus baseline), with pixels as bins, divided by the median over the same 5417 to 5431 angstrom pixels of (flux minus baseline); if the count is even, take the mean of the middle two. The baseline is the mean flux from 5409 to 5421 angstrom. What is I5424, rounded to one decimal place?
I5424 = -16.0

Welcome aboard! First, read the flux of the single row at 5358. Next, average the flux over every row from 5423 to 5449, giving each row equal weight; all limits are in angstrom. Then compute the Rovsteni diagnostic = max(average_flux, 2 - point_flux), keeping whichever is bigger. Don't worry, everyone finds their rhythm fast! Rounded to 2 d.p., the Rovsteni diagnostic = 22.48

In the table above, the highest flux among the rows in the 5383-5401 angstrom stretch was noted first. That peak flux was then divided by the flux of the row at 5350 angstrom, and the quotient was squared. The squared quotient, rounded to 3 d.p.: 1.162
